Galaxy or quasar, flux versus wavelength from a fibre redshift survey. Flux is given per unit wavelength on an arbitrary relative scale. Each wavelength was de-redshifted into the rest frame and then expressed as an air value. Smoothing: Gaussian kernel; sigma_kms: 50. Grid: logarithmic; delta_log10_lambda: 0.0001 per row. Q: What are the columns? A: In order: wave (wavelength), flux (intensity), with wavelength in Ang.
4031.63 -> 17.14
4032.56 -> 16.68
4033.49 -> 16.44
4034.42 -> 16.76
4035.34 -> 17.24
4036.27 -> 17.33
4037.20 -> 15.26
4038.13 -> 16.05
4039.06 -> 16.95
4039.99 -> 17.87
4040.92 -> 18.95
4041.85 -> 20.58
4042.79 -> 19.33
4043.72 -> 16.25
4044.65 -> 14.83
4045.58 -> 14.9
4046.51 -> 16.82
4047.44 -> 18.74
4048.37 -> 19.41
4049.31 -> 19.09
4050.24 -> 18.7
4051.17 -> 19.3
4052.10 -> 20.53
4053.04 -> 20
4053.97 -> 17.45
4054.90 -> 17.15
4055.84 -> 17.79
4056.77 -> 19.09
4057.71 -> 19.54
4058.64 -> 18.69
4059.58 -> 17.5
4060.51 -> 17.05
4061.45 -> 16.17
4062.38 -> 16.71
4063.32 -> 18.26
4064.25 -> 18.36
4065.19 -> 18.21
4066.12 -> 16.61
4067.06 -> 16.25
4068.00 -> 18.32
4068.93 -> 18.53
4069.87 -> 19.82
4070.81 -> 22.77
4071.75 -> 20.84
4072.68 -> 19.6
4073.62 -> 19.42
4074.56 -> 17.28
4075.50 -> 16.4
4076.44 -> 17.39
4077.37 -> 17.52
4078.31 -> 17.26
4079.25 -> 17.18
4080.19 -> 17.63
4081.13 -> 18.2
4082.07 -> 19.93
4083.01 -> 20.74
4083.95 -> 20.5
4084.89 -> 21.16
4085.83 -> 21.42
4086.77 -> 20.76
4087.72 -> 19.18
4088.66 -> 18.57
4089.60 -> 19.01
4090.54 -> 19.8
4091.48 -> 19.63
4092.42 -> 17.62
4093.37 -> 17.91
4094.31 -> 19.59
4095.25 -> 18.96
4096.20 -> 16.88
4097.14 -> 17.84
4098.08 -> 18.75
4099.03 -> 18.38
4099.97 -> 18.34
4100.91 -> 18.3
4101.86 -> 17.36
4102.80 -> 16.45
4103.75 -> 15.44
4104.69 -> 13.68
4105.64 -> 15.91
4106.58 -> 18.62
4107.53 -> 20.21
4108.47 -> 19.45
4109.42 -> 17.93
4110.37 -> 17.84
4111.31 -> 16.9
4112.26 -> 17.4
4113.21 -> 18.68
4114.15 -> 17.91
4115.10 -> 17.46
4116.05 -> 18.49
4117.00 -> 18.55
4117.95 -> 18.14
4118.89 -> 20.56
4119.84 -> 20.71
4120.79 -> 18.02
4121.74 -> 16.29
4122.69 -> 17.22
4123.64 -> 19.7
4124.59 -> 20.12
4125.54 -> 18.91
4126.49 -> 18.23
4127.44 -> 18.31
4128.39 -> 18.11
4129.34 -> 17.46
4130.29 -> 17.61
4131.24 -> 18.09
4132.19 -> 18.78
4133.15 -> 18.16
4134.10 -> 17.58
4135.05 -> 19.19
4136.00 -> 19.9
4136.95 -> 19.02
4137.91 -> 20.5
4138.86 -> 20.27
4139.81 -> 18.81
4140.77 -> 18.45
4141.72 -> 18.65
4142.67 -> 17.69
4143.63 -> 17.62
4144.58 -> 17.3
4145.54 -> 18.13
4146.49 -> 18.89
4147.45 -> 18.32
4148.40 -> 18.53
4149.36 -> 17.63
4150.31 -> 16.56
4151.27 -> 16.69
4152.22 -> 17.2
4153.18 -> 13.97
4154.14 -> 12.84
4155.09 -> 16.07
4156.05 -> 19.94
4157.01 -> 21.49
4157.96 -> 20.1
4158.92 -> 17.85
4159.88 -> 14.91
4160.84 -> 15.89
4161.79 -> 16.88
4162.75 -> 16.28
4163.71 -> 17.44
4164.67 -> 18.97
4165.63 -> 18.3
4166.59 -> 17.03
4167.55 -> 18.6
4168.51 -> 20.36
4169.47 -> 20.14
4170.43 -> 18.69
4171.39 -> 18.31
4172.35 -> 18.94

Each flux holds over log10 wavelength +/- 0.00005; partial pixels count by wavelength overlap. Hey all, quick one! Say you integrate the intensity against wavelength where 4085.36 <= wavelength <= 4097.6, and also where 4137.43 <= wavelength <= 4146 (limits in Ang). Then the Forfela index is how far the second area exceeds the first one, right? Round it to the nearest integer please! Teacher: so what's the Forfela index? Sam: -73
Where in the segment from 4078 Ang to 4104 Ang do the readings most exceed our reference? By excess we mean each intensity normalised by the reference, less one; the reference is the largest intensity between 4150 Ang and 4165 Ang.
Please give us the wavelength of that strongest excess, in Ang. 4085.83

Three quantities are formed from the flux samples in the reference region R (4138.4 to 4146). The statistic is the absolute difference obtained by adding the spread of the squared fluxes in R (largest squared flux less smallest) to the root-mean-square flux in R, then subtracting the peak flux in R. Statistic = 110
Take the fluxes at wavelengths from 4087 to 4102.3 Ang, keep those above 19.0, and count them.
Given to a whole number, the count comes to 5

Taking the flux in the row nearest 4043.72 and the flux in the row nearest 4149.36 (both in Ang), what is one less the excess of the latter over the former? -0.4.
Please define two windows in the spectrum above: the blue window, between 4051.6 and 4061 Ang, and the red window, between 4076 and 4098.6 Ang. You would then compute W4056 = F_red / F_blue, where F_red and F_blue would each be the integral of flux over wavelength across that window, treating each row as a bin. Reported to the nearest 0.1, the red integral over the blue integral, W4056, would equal 2.5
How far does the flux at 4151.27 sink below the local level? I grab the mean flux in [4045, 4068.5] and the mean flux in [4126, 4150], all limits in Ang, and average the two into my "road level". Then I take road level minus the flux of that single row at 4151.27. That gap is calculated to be 1.5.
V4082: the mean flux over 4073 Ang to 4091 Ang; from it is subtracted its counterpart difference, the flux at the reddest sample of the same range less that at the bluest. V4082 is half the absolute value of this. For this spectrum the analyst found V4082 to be 9.3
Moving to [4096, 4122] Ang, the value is 9.2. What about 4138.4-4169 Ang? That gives 8.8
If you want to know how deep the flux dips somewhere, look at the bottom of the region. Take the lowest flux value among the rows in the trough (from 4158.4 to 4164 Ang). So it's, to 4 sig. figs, 14.91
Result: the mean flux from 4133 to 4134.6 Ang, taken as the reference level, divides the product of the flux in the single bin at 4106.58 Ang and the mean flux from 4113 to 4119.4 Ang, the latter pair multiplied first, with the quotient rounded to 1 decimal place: 19.3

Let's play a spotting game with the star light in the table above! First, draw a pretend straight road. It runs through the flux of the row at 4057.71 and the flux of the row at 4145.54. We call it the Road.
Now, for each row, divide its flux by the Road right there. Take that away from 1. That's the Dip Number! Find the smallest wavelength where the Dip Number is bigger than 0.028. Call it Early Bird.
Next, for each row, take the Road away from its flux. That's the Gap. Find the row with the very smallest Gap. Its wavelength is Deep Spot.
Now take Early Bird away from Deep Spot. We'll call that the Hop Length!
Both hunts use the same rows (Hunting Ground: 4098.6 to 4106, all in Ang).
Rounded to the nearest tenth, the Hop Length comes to 3.8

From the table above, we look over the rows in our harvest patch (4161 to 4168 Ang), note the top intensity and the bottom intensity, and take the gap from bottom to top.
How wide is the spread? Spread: 2.7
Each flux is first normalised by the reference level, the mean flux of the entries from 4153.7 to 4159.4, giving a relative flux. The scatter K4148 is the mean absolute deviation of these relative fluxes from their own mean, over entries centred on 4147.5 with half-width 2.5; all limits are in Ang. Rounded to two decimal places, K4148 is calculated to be 0.02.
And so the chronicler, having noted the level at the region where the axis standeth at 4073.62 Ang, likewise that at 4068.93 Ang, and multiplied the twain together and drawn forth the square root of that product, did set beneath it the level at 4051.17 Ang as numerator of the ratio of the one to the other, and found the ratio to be 1.02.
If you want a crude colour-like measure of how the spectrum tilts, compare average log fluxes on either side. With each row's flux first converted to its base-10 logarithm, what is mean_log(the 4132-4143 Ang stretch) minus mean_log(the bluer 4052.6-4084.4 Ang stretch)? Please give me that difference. 0.014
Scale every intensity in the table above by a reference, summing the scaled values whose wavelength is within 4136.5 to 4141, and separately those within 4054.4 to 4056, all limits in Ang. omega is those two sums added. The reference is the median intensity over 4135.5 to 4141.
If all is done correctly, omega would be 6.8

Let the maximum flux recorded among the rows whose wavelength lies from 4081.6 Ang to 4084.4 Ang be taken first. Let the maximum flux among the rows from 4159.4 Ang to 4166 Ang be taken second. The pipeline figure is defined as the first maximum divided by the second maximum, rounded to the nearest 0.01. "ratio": 1.09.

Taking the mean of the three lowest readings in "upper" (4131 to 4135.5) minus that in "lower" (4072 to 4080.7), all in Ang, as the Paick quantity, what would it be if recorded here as 1.0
